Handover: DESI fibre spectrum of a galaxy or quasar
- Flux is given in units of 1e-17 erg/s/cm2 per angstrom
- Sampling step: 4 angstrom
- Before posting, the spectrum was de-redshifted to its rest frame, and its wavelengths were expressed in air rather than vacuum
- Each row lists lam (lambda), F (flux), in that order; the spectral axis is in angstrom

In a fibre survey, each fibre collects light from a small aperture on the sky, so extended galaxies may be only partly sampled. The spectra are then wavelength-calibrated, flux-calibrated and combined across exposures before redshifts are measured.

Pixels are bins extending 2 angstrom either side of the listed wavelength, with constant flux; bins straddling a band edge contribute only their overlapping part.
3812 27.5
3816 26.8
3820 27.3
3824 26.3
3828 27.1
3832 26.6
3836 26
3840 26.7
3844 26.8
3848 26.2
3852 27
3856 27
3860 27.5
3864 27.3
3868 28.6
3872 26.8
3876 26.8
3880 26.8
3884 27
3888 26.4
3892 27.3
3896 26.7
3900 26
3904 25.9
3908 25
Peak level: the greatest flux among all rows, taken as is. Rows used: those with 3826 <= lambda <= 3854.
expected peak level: 27.1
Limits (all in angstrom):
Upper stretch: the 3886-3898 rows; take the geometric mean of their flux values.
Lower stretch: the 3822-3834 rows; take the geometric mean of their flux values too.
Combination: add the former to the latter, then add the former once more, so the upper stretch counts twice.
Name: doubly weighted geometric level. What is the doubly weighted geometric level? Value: 80.3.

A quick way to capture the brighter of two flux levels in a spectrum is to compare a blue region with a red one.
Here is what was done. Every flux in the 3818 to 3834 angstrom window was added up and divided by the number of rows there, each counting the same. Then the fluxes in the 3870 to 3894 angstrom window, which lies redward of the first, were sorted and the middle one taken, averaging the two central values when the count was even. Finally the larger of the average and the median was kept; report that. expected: 26.8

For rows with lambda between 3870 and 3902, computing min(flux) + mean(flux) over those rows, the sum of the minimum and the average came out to 52.7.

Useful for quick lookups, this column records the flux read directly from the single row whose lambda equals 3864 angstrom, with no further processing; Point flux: 27.3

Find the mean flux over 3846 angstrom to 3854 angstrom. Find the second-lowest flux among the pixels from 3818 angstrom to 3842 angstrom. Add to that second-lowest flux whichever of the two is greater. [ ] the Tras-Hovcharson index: 52.9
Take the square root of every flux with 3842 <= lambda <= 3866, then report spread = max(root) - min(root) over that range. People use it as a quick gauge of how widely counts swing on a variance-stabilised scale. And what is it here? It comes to 0.125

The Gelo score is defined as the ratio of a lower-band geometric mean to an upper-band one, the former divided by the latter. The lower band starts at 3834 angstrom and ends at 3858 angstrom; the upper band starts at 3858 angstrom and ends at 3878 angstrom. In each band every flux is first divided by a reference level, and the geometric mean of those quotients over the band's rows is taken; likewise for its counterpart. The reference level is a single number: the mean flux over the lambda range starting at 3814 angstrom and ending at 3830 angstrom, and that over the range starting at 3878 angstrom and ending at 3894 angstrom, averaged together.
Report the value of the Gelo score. 0.972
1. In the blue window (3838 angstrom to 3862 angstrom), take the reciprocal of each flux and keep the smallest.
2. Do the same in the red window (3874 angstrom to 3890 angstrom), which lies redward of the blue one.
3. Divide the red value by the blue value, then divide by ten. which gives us 0.102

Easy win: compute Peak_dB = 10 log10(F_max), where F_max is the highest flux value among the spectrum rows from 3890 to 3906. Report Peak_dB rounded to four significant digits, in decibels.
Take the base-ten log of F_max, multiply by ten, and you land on 14.36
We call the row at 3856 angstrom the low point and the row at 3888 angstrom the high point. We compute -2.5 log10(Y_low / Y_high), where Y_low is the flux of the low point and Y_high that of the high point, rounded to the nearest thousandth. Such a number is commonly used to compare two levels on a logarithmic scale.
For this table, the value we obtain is -0.024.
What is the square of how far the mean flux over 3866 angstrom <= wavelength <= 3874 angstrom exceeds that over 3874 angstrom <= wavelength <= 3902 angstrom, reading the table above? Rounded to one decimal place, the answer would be 1.0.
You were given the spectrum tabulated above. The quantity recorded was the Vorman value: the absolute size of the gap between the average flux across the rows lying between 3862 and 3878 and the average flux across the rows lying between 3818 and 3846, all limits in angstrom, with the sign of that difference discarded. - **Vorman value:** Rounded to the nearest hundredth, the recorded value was 0.69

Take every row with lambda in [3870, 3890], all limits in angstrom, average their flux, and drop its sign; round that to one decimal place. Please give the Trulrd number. 26.8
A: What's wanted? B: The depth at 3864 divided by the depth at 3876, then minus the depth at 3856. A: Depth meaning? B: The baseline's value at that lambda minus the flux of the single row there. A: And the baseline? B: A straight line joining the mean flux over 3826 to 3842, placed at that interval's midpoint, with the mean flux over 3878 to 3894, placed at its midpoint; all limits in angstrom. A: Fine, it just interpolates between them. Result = -24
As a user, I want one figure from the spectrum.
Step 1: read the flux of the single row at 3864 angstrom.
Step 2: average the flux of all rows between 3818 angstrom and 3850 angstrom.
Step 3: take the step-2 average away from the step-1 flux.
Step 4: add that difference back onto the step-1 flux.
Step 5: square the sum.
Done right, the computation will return 783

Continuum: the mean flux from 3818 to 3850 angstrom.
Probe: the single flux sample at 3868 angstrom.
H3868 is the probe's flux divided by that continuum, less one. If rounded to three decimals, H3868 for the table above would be 0.074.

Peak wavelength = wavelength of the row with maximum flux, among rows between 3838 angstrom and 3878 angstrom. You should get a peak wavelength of 3868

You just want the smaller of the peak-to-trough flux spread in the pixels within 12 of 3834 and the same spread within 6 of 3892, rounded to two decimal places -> 0.90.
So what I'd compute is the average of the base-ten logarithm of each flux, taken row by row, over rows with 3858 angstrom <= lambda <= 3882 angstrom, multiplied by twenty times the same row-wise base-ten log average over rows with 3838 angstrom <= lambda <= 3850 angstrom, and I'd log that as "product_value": 40.9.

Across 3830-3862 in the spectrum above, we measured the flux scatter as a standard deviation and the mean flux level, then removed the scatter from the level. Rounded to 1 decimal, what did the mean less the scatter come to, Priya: 26.3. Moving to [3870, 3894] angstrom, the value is 26.6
